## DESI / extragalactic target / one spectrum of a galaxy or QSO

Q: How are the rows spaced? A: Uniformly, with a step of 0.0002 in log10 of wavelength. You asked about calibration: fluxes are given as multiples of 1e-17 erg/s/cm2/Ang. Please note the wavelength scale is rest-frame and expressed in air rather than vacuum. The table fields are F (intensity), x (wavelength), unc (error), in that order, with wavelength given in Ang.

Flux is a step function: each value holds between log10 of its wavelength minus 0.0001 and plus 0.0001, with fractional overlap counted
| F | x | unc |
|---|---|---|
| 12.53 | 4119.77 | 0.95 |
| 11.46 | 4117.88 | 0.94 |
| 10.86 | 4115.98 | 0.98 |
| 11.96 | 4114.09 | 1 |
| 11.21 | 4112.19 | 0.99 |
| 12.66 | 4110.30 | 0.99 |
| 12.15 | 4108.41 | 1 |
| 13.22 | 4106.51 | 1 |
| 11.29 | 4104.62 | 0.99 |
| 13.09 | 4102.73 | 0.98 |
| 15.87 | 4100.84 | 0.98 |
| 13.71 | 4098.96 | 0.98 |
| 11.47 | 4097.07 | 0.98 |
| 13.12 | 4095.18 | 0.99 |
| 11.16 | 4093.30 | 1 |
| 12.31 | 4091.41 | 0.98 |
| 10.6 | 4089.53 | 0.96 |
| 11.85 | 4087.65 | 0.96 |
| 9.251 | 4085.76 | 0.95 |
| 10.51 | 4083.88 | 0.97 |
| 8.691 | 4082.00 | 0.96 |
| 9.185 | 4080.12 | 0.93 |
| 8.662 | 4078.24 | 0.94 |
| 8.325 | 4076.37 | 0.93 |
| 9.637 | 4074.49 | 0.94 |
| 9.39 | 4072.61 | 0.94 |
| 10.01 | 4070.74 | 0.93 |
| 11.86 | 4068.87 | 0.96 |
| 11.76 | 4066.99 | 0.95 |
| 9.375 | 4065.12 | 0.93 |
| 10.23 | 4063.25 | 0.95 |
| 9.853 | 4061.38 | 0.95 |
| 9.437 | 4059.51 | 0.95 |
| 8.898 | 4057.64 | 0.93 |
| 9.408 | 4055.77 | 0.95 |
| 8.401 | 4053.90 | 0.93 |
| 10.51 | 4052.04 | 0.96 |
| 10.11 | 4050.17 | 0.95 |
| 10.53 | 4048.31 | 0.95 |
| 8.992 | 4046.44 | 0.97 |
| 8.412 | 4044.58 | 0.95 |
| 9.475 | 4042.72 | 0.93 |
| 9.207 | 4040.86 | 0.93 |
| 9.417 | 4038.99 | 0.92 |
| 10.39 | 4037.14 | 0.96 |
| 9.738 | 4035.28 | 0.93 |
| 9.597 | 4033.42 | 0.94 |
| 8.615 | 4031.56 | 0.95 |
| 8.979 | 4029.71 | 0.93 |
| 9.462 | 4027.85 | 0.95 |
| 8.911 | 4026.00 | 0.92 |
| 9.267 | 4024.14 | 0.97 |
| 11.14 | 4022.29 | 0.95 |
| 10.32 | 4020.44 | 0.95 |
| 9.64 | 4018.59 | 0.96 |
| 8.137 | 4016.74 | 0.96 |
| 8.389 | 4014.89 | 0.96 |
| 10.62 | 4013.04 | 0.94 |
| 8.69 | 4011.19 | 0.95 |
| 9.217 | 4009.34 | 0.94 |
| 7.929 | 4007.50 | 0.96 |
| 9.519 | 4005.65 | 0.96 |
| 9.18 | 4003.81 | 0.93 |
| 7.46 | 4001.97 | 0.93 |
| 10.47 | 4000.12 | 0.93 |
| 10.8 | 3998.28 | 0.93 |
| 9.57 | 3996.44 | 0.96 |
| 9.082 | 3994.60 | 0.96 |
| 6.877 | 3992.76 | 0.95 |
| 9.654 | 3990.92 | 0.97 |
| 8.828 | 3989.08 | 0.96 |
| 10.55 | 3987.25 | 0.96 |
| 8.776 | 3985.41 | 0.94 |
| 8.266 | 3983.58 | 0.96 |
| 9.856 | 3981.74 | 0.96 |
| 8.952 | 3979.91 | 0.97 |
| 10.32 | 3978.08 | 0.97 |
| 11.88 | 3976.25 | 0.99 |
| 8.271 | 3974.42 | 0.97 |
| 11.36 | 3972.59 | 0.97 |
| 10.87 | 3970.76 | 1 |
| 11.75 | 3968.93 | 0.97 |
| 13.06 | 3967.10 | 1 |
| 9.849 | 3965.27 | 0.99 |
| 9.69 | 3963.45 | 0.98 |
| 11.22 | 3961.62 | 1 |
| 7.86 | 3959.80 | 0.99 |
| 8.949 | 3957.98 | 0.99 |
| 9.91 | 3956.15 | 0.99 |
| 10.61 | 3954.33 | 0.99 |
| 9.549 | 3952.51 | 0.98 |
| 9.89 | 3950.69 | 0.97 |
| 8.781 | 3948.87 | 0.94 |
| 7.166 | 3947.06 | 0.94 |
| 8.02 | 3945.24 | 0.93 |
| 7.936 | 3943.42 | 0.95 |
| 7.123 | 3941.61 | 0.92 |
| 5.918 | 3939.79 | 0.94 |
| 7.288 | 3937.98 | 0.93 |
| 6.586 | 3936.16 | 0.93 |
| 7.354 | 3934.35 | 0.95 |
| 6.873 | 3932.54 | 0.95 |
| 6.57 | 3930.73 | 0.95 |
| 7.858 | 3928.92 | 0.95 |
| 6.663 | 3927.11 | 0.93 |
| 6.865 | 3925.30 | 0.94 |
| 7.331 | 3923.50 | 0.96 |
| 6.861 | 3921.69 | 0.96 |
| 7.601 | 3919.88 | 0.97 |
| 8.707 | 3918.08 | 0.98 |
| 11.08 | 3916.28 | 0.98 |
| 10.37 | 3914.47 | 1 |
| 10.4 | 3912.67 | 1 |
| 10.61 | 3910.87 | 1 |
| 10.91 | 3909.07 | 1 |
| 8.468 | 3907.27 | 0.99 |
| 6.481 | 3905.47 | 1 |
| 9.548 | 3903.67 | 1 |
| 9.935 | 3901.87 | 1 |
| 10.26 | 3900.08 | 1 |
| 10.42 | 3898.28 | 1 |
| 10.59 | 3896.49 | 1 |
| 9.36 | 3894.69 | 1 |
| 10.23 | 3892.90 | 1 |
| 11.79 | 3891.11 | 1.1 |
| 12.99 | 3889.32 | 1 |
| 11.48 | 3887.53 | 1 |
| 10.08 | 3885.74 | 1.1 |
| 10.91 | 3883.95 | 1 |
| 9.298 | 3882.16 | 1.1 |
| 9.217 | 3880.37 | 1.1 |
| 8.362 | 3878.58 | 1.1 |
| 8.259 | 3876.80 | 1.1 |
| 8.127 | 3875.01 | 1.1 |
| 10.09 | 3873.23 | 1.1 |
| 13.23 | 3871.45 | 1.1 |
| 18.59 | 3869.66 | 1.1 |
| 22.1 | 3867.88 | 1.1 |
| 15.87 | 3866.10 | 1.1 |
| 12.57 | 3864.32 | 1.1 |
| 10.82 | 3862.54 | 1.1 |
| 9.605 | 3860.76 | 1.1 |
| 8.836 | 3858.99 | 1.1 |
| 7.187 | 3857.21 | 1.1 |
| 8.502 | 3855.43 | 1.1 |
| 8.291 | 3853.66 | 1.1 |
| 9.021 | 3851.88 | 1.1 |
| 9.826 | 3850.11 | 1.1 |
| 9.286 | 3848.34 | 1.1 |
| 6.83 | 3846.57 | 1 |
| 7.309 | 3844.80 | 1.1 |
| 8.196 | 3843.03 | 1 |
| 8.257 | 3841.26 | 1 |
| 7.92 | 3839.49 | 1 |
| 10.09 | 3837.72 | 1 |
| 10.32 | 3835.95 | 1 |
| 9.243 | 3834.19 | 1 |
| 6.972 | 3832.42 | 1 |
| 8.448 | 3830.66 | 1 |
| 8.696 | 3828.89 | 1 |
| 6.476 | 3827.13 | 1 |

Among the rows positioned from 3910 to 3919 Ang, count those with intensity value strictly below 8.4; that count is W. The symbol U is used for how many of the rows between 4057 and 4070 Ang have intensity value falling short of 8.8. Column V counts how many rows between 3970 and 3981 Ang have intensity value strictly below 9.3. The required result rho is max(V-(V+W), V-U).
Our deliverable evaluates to 2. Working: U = 0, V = 2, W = 0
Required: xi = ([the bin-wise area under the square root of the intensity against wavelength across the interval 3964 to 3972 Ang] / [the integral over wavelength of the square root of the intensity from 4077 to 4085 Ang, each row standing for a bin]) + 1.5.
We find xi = 2.60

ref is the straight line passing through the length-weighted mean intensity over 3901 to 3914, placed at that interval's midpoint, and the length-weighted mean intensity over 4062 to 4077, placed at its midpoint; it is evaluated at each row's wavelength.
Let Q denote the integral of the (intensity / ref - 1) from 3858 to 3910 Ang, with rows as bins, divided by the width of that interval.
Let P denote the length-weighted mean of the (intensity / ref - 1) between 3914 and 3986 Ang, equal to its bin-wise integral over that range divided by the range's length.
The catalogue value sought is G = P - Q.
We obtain -0.25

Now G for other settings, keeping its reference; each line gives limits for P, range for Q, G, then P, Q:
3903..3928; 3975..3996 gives -0.04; -0.09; -0.04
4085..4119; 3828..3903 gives 0.09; 0.18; 0.09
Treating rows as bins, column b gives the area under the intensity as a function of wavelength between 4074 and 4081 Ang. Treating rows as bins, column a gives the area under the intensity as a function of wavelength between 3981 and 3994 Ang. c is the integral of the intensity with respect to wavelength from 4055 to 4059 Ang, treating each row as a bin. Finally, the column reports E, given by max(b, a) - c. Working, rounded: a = 116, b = 62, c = 37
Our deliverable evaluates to 80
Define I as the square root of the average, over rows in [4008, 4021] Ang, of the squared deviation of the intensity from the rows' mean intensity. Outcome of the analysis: 0.9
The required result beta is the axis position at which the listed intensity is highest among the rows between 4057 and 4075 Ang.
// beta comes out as 4068.87 Ang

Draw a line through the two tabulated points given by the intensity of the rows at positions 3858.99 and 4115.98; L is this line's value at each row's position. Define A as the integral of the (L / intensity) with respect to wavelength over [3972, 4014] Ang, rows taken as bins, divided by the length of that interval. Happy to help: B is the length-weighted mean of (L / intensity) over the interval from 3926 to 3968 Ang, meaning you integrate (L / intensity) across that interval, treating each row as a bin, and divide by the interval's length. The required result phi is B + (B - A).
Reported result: 1.26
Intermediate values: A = 1.073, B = 1.17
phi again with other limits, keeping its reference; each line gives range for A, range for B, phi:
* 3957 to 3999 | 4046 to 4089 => 1.15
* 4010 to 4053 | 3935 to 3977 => 1.08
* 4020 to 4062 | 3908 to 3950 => 1.33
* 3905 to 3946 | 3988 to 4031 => 0.99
